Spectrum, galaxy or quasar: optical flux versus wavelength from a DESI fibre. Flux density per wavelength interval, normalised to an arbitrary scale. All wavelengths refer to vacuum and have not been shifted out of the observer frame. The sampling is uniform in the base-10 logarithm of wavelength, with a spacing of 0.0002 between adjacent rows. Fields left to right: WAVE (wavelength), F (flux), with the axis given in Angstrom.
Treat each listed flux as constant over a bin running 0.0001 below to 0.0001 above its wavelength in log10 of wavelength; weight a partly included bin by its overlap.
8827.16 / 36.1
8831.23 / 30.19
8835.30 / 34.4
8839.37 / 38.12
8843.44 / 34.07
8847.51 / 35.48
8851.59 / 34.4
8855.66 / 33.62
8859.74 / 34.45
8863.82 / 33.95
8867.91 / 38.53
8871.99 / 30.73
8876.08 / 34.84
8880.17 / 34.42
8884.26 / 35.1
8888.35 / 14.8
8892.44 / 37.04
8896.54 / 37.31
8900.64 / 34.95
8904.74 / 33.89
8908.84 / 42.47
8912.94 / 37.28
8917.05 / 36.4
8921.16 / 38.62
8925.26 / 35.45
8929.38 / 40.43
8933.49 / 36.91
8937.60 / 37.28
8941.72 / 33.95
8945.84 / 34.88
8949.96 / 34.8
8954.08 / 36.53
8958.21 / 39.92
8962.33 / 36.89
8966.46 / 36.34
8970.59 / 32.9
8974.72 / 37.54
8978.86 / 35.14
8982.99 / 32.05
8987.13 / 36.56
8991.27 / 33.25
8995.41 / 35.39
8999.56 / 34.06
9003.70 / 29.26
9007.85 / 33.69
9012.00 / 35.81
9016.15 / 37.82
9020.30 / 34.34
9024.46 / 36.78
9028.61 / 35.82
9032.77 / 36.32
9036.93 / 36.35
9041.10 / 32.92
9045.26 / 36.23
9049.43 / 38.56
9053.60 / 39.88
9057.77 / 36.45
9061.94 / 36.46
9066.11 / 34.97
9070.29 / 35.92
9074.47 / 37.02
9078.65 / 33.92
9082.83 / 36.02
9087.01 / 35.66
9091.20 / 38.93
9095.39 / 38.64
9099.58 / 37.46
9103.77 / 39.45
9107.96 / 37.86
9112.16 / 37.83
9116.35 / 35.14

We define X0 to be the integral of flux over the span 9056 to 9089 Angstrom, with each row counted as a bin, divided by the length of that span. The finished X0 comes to 35.8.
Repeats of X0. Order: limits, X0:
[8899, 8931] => 37.4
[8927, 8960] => 36.8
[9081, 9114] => 37.7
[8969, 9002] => 34.6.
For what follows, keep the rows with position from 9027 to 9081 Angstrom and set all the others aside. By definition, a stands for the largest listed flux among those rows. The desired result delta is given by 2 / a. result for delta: 0.0502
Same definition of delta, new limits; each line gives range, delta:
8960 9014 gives 0.0533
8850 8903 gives 0.0519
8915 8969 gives 0.0495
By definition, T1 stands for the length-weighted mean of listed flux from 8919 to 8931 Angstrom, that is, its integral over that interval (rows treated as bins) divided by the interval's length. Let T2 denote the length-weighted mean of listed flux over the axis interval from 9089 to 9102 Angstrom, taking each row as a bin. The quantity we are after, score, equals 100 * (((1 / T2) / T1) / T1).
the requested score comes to 0.0018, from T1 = 38.1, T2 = 38.3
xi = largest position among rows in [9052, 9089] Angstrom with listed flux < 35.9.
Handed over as 9087.01 Angstrom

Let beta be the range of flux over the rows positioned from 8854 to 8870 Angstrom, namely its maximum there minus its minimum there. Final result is 4.9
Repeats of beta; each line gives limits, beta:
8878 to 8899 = 22.5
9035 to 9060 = 7.0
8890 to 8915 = 8.6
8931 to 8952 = 3.3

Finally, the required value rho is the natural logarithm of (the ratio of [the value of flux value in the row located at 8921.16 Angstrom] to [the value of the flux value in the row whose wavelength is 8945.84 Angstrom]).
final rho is 0.10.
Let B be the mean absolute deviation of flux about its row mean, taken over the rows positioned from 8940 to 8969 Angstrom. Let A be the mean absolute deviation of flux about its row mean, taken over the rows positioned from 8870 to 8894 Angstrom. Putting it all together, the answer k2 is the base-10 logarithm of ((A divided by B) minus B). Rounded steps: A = 5.6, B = 1.41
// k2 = 0.4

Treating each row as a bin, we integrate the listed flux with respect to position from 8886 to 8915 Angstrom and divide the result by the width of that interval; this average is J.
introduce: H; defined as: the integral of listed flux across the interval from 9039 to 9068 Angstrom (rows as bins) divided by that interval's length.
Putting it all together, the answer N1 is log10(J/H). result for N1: -0.031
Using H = 37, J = 34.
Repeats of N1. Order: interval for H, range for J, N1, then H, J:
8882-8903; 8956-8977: 0.061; 32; 37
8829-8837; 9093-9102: 0.072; 32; 38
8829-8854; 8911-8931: 0.038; 34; 38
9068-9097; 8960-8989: -0.014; 37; 35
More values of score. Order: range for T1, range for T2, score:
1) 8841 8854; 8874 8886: 0.0024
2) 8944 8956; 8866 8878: 0.0023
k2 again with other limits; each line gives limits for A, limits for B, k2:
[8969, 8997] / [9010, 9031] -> -0.1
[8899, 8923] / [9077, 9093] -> -0.8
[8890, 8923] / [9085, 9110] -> -0.2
